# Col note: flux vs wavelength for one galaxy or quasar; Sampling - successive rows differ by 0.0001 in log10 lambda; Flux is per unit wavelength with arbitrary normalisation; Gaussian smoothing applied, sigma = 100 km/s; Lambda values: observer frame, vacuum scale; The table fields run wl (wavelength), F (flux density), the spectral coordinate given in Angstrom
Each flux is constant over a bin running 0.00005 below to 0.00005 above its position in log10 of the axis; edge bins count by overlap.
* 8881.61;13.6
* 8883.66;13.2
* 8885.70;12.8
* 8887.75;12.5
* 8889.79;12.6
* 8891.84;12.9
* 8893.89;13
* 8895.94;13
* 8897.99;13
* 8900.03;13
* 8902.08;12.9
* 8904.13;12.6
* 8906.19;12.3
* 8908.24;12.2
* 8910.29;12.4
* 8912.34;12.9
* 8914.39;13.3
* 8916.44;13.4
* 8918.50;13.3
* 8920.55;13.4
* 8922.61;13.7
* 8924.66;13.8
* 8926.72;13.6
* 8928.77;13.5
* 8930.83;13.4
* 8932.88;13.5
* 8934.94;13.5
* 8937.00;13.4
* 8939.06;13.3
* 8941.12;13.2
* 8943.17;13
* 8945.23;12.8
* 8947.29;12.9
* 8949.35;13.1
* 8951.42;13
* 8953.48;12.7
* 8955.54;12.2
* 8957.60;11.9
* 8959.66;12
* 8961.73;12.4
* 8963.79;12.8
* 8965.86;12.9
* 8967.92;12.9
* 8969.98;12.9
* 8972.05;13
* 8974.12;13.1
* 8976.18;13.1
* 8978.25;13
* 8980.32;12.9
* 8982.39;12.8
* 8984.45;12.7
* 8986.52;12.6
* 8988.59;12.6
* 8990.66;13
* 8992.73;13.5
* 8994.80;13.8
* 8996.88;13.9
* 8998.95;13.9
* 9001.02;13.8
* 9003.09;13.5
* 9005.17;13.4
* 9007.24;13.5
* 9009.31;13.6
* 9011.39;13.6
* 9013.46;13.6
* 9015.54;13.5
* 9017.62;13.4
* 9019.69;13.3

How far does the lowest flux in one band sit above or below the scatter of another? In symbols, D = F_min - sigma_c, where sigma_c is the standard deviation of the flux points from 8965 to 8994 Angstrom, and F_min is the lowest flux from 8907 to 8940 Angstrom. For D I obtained 12.0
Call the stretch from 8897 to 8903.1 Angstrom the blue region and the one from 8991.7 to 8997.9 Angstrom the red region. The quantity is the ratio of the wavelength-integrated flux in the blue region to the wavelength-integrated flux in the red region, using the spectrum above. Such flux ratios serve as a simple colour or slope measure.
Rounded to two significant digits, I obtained 0.93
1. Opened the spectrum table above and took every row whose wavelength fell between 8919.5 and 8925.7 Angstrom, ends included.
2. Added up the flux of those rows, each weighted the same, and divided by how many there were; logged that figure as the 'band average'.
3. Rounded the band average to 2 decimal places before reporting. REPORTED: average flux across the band 13.63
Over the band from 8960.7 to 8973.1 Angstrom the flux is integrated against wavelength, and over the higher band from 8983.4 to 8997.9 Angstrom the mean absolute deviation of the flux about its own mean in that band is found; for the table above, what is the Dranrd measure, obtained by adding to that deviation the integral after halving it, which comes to 80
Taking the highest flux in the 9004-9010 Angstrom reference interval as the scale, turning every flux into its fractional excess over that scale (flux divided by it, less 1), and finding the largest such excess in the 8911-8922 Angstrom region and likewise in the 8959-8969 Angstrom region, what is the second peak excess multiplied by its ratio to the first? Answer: -0.180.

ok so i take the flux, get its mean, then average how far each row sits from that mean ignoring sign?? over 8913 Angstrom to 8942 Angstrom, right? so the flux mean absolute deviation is 0.13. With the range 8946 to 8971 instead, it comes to 0.34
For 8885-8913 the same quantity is 0.25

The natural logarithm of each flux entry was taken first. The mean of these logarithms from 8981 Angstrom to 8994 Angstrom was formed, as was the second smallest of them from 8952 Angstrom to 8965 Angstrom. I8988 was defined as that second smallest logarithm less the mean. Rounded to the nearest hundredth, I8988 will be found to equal -0.07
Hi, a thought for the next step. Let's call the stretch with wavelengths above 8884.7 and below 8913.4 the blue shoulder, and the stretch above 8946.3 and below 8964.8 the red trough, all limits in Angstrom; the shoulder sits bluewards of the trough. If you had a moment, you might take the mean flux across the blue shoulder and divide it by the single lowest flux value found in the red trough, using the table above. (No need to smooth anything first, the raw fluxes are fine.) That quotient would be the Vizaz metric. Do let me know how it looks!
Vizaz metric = 1.07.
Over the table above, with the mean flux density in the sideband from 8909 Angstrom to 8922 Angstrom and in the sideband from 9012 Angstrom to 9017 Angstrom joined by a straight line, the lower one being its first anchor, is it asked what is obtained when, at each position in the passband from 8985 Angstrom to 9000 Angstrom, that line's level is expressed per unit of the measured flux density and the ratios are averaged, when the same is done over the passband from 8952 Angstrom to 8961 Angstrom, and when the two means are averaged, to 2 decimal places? 1.05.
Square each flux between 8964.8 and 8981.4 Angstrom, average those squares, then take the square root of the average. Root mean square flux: 13.0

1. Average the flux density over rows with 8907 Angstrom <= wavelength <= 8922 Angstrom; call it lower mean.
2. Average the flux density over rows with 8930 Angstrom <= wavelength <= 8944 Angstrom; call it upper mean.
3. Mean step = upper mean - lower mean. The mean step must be 0.3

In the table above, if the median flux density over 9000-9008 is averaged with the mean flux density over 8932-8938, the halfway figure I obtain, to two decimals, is 13.48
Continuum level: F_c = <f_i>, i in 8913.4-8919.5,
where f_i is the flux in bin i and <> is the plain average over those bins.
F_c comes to 13.3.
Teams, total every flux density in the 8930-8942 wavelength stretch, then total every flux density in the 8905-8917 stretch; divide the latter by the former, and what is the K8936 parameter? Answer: 0.95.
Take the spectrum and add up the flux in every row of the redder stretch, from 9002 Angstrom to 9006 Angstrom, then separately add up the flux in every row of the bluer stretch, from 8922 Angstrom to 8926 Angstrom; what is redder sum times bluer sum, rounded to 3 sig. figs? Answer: 740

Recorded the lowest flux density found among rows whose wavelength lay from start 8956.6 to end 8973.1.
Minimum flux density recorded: 11.9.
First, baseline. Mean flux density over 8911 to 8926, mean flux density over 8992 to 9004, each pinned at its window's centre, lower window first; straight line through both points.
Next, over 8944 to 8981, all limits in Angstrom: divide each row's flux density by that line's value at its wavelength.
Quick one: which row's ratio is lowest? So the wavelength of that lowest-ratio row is 8957.60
